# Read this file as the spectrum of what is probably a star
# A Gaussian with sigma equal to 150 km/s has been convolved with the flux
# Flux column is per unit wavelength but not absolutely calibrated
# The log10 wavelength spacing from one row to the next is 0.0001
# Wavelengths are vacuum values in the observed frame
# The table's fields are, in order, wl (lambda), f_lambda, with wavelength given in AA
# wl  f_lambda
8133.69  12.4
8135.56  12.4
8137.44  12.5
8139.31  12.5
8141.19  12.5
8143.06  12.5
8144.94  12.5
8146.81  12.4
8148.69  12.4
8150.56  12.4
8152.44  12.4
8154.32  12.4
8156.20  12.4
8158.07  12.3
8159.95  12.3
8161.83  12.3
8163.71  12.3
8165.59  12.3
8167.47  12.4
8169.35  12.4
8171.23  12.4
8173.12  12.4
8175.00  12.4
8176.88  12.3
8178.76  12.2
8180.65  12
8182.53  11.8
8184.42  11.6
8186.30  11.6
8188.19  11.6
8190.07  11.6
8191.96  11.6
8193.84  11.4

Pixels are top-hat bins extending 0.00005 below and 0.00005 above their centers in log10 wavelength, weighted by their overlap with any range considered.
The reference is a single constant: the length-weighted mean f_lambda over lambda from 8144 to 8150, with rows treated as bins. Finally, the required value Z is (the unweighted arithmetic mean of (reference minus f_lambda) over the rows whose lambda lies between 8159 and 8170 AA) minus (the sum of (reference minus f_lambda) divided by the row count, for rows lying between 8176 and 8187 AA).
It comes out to -0.4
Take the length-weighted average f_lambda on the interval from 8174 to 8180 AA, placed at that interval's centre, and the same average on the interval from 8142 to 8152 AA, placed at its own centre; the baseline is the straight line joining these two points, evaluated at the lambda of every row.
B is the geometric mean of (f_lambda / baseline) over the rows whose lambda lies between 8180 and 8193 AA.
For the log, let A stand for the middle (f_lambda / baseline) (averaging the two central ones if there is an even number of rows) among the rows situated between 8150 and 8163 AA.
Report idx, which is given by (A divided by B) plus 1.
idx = 2.05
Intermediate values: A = 1.00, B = 0.95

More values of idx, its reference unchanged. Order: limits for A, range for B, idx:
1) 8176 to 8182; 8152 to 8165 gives 2.00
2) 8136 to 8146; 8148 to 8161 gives 2.00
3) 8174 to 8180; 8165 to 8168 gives 2.00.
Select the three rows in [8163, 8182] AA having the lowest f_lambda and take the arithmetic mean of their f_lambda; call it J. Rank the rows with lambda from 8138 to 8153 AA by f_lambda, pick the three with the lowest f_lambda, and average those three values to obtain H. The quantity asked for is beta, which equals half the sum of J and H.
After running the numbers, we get 12.3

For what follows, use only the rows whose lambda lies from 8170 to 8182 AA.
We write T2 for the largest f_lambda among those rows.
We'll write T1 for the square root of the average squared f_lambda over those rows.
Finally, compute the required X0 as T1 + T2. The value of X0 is 24.68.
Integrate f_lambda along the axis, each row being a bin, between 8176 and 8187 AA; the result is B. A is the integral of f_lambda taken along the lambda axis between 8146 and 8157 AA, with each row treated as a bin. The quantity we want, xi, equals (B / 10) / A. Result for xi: 0.096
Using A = 136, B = 131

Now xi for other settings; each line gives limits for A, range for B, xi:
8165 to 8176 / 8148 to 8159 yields 0.100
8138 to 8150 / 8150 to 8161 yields 0.091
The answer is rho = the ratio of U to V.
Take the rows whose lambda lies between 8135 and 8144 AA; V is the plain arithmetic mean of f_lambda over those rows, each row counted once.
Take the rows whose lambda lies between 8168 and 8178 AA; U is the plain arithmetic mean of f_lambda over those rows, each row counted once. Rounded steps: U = 12.38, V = 12.5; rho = 0.992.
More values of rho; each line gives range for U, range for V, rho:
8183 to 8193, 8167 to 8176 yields 0.935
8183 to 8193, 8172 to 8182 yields 0.946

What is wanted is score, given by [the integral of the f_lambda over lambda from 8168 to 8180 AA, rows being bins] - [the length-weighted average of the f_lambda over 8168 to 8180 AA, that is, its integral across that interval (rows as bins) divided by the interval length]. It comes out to 136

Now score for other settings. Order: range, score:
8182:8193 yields 116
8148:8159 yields 124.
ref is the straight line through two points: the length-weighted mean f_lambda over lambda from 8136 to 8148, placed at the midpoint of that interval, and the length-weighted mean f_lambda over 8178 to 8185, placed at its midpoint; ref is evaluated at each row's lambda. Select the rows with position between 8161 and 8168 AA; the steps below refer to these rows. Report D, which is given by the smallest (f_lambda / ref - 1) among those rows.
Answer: 0.0097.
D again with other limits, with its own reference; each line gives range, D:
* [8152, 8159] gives 0.0052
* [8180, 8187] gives -0.0212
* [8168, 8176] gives 0.0272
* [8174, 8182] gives 0.0079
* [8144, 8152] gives -0.0001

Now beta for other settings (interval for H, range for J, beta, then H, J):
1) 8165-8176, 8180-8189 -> 12.0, 12.4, 11.60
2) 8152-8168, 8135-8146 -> 12.4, 12.3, 12.47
